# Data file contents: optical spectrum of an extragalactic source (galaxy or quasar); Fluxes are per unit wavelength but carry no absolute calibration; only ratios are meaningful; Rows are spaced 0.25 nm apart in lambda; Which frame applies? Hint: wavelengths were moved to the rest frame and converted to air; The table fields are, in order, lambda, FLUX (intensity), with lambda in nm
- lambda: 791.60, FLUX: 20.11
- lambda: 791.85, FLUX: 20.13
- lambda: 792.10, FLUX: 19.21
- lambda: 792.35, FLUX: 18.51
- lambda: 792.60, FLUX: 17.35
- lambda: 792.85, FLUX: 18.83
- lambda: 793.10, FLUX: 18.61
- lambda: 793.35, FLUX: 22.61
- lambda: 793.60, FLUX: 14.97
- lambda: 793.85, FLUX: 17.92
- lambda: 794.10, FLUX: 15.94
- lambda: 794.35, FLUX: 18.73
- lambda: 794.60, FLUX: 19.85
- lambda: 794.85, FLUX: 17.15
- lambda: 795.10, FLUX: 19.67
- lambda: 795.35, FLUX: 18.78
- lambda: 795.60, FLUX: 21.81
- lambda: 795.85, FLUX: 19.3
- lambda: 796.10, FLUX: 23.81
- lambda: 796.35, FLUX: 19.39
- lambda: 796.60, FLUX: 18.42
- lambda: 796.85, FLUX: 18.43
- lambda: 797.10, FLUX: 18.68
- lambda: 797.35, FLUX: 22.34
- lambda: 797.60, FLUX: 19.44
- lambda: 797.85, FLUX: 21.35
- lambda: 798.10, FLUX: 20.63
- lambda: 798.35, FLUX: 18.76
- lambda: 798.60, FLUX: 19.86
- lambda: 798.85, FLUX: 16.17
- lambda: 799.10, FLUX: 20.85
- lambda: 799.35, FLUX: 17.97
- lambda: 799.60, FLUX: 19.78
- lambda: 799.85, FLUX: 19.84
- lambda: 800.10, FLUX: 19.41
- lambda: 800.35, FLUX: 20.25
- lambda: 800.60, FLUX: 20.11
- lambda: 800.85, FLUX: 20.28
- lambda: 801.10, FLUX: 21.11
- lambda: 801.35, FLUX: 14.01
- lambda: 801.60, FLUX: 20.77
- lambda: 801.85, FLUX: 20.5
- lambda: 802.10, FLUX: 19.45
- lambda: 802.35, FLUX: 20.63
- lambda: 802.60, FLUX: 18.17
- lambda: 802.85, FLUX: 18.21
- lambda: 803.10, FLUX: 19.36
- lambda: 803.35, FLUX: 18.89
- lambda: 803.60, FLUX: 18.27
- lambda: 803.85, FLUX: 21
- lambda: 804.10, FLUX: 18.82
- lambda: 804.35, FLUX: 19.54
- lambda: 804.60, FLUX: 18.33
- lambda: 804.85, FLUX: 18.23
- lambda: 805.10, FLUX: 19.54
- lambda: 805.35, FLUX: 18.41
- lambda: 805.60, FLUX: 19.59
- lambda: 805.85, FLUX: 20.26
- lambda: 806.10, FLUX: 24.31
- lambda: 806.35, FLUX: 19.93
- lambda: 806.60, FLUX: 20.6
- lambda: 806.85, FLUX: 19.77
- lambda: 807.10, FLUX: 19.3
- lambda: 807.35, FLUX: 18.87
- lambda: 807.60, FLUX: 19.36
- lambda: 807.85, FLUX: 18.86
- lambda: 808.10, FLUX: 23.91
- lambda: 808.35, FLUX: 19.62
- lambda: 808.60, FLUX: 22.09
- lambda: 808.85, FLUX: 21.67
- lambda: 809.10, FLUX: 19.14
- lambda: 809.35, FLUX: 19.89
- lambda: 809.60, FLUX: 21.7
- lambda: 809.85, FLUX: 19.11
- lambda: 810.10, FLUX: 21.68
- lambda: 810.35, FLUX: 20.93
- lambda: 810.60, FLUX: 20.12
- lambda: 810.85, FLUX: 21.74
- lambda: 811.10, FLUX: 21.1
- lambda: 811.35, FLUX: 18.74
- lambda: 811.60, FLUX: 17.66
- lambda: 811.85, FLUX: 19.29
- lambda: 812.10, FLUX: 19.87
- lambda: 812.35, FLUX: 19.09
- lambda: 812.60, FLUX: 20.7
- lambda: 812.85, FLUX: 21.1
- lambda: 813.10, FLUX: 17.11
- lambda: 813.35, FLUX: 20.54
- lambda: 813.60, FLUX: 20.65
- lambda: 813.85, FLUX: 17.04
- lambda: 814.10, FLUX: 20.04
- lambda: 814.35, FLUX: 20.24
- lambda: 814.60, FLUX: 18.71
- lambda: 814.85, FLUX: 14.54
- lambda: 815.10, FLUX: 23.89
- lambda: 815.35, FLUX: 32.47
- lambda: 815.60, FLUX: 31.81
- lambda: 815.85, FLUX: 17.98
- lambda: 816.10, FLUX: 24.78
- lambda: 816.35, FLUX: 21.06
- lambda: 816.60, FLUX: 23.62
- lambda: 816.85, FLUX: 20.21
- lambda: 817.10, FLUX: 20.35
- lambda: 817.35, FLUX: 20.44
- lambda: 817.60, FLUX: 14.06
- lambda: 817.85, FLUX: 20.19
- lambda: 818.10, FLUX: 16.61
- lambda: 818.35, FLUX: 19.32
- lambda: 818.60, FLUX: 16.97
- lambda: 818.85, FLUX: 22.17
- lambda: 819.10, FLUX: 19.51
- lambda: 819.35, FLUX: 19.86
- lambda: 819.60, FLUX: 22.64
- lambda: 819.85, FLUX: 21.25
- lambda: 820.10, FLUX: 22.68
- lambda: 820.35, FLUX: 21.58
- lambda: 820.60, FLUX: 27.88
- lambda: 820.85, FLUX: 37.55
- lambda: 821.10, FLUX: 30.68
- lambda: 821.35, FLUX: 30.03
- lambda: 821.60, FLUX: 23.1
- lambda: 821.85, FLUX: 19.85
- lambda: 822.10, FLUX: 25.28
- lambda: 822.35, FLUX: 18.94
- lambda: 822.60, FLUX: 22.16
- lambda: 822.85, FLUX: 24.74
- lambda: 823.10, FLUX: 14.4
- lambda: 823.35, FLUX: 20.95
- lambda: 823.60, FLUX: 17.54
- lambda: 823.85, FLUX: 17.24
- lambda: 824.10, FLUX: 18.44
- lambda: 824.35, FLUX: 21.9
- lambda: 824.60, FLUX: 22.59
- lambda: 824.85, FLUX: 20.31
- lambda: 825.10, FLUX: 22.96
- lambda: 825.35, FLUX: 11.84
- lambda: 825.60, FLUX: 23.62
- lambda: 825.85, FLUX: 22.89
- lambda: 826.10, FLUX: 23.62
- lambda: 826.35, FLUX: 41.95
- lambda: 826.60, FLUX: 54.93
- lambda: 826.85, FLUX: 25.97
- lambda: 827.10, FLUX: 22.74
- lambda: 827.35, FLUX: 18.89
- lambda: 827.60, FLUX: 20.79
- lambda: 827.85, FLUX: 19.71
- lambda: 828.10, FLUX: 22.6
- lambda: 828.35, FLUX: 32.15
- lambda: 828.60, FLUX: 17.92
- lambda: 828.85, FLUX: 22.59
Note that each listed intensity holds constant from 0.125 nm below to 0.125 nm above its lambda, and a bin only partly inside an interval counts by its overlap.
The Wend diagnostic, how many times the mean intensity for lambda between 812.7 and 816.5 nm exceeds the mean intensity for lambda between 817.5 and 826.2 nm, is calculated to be 0.99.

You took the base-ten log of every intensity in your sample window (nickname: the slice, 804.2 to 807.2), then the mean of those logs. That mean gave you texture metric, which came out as 1.30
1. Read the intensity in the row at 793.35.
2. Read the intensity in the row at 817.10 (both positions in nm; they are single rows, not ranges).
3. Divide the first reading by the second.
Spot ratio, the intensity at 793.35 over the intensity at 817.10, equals 1.11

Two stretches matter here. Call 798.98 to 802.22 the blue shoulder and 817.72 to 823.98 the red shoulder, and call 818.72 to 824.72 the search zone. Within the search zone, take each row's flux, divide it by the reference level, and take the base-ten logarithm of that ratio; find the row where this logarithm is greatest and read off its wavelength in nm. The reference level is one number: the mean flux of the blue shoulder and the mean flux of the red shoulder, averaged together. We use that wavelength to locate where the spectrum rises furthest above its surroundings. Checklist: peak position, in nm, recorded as 820.85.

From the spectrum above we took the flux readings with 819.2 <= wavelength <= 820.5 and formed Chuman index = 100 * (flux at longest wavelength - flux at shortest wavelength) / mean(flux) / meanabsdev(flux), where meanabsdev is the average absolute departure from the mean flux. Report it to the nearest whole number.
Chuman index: 9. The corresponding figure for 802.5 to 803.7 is 1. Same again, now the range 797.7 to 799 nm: -18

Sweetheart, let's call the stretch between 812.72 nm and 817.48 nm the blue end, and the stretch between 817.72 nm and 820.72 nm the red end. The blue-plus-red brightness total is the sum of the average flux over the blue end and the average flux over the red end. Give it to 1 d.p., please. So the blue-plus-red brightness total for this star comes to 42.3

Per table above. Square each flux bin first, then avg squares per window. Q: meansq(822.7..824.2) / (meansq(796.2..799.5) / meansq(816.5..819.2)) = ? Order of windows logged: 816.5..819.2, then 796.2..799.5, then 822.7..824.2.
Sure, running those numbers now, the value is 371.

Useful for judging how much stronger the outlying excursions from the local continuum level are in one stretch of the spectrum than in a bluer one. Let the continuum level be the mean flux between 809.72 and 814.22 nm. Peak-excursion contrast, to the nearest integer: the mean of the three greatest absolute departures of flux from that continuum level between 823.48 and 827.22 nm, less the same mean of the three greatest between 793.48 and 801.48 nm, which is 17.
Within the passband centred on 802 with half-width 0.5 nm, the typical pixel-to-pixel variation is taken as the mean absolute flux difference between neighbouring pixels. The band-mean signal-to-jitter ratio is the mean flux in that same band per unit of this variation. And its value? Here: 24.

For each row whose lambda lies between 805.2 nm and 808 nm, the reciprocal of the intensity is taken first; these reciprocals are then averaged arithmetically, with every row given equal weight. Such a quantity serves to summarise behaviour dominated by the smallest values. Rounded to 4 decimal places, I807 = 0.0504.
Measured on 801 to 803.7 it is 0.0532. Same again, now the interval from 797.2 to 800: 0.0511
